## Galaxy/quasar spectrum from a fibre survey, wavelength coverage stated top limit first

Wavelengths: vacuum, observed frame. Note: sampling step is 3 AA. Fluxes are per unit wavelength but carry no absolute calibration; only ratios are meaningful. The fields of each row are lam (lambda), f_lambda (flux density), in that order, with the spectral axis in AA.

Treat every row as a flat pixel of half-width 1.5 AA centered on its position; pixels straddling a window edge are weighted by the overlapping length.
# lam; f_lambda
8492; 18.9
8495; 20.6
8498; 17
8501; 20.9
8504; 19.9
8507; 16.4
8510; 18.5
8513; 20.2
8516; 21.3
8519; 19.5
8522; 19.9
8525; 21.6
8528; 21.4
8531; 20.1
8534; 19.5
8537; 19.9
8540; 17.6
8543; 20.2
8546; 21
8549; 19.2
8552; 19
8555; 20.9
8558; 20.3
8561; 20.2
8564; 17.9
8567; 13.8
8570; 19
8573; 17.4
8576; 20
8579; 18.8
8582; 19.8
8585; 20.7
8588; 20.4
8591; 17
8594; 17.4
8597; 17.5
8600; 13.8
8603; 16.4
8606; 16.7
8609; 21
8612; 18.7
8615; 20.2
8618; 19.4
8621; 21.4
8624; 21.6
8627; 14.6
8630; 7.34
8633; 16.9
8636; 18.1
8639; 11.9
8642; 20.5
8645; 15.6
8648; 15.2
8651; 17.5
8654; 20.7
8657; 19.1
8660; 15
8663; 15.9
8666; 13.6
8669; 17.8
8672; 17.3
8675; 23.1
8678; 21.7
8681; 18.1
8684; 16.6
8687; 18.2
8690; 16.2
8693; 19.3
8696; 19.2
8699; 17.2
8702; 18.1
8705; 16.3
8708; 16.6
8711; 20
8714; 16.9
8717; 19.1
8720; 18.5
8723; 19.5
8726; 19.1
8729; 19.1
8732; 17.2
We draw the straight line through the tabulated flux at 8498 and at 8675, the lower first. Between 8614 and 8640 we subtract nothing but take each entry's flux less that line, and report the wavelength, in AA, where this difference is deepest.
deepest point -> 8630 AA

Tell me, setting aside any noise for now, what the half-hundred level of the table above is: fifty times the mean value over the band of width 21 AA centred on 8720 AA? 944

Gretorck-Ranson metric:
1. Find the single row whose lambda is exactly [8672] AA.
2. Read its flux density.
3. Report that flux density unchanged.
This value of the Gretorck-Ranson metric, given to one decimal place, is 17.3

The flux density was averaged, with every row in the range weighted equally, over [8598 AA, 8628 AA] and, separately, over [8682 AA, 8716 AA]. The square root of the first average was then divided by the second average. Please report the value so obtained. 0.242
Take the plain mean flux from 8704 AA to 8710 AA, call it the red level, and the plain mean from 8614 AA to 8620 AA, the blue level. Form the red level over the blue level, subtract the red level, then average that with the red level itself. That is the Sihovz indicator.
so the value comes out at 0.42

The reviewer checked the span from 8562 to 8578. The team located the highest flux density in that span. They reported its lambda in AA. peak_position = 8576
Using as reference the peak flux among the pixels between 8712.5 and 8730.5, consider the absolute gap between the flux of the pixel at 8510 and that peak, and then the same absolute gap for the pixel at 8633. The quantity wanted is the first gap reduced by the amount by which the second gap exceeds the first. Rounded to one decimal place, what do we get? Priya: -0.6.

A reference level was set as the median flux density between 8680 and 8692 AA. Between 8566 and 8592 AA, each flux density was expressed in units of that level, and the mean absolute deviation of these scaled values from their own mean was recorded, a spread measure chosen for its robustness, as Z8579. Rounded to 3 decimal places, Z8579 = 0.095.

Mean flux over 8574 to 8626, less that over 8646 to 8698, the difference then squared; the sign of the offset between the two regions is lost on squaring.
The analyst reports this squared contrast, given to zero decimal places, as 1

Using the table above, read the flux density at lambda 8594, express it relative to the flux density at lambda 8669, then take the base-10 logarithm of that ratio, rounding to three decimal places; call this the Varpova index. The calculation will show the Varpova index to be -0.010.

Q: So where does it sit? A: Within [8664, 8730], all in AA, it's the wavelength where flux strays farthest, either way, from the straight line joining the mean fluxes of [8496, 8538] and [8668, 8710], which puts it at 8666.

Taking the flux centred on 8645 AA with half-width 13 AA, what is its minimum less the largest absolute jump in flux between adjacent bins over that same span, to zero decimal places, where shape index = 3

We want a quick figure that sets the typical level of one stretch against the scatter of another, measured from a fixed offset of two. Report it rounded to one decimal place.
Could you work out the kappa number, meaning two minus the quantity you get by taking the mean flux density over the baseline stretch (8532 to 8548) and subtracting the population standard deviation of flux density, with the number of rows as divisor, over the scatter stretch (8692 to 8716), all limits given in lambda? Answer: -16.3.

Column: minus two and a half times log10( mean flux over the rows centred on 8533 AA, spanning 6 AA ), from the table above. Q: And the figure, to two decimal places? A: -3.24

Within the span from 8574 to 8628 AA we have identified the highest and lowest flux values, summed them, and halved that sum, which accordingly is 17.7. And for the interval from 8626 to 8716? 15.2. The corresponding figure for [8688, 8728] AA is 18.1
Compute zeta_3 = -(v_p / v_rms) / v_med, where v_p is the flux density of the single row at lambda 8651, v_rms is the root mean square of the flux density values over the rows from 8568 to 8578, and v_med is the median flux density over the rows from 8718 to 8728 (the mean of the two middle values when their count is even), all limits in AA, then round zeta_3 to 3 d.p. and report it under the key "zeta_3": -0.049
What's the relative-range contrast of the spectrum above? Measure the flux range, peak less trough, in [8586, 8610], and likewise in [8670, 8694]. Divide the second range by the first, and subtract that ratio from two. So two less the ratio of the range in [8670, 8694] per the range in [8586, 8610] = 1.0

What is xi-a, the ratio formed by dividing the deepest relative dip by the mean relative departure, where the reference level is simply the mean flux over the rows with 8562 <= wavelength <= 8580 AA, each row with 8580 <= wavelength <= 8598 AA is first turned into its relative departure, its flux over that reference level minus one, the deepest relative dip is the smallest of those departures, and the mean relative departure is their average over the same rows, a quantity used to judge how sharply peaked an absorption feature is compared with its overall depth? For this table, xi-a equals -1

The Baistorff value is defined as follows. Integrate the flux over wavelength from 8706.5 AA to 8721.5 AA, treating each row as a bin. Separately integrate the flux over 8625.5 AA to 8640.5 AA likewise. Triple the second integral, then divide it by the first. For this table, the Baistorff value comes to 2.3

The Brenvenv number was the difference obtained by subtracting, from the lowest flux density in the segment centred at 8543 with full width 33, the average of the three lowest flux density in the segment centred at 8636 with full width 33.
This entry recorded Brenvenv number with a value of 6.3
